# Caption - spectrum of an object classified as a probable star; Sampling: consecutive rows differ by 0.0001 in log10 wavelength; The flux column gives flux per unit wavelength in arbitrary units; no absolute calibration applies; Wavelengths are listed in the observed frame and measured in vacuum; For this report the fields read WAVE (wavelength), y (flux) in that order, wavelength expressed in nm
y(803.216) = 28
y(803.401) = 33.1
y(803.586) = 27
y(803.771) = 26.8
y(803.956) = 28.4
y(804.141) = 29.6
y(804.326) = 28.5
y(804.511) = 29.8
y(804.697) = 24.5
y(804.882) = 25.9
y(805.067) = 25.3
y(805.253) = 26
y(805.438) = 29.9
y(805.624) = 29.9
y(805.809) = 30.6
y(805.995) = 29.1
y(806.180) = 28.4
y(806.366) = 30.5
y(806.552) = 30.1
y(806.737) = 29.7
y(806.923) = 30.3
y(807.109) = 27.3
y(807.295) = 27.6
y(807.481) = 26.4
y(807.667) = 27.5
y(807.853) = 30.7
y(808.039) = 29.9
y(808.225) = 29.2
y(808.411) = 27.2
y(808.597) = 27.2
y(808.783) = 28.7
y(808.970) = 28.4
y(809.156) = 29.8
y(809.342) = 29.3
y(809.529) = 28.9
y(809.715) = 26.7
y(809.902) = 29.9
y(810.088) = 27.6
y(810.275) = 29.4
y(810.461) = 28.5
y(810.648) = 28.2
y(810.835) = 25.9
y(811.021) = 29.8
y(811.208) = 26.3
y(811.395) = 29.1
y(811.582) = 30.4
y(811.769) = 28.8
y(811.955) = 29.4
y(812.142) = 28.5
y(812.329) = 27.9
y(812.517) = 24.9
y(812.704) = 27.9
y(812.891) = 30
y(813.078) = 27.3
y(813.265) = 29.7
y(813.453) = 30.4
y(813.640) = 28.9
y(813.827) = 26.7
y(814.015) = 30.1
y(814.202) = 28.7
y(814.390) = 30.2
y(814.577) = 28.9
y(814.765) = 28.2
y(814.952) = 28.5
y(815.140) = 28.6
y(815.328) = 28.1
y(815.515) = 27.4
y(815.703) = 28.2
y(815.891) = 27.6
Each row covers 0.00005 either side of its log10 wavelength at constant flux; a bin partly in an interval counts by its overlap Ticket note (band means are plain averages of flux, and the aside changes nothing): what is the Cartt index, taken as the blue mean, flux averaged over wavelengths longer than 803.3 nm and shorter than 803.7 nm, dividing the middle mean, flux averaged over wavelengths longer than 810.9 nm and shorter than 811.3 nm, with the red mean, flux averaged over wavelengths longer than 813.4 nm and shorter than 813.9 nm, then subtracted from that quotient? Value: -27.7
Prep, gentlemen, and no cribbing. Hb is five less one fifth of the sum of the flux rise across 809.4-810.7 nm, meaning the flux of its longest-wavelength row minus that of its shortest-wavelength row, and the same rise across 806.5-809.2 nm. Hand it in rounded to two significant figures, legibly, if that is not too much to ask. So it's 5.2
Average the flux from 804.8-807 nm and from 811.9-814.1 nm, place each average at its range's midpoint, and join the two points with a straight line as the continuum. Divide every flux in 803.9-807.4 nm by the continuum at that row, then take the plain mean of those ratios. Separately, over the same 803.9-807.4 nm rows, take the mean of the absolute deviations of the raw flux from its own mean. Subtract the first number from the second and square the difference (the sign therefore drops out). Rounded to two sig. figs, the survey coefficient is 0.30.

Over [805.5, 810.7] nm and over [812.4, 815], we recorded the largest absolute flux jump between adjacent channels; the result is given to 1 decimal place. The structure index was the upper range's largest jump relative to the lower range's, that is 1.1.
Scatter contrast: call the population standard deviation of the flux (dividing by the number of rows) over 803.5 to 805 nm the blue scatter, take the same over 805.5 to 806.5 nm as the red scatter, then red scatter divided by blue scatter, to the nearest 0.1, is 0.5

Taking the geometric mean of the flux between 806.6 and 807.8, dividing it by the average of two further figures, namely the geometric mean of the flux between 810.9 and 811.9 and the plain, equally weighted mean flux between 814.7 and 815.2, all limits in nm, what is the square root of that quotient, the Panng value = 0.99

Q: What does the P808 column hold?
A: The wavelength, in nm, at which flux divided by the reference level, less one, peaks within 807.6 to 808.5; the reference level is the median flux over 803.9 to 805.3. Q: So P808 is 807.853 nm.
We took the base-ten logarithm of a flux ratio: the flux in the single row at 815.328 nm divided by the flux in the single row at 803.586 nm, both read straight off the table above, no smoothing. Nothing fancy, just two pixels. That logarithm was 0.017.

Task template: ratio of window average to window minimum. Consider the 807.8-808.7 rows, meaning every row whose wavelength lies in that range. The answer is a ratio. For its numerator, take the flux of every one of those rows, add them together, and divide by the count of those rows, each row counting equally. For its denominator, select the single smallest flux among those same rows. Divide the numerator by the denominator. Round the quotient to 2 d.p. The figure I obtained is 1.06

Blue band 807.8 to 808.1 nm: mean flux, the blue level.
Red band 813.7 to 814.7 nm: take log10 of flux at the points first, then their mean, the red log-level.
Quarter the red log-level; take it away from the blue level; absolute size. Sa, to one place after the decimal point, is 29.9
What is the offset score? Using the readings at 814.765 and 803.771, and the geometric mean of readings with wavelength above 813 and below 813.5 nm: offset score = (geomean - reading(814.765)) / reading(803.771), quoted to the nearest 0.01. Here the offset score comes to 0.03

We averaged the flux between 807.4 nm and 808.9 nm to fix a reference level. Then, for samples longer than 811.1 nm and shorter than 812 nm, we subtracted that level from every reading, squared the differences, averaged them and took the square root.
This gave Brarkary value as 1.4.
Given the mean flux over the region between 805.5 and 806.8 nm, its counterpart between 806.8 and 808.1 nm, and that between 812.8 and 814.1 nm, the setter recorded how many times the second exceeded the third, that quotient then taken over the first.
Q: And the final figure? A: 0.0330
